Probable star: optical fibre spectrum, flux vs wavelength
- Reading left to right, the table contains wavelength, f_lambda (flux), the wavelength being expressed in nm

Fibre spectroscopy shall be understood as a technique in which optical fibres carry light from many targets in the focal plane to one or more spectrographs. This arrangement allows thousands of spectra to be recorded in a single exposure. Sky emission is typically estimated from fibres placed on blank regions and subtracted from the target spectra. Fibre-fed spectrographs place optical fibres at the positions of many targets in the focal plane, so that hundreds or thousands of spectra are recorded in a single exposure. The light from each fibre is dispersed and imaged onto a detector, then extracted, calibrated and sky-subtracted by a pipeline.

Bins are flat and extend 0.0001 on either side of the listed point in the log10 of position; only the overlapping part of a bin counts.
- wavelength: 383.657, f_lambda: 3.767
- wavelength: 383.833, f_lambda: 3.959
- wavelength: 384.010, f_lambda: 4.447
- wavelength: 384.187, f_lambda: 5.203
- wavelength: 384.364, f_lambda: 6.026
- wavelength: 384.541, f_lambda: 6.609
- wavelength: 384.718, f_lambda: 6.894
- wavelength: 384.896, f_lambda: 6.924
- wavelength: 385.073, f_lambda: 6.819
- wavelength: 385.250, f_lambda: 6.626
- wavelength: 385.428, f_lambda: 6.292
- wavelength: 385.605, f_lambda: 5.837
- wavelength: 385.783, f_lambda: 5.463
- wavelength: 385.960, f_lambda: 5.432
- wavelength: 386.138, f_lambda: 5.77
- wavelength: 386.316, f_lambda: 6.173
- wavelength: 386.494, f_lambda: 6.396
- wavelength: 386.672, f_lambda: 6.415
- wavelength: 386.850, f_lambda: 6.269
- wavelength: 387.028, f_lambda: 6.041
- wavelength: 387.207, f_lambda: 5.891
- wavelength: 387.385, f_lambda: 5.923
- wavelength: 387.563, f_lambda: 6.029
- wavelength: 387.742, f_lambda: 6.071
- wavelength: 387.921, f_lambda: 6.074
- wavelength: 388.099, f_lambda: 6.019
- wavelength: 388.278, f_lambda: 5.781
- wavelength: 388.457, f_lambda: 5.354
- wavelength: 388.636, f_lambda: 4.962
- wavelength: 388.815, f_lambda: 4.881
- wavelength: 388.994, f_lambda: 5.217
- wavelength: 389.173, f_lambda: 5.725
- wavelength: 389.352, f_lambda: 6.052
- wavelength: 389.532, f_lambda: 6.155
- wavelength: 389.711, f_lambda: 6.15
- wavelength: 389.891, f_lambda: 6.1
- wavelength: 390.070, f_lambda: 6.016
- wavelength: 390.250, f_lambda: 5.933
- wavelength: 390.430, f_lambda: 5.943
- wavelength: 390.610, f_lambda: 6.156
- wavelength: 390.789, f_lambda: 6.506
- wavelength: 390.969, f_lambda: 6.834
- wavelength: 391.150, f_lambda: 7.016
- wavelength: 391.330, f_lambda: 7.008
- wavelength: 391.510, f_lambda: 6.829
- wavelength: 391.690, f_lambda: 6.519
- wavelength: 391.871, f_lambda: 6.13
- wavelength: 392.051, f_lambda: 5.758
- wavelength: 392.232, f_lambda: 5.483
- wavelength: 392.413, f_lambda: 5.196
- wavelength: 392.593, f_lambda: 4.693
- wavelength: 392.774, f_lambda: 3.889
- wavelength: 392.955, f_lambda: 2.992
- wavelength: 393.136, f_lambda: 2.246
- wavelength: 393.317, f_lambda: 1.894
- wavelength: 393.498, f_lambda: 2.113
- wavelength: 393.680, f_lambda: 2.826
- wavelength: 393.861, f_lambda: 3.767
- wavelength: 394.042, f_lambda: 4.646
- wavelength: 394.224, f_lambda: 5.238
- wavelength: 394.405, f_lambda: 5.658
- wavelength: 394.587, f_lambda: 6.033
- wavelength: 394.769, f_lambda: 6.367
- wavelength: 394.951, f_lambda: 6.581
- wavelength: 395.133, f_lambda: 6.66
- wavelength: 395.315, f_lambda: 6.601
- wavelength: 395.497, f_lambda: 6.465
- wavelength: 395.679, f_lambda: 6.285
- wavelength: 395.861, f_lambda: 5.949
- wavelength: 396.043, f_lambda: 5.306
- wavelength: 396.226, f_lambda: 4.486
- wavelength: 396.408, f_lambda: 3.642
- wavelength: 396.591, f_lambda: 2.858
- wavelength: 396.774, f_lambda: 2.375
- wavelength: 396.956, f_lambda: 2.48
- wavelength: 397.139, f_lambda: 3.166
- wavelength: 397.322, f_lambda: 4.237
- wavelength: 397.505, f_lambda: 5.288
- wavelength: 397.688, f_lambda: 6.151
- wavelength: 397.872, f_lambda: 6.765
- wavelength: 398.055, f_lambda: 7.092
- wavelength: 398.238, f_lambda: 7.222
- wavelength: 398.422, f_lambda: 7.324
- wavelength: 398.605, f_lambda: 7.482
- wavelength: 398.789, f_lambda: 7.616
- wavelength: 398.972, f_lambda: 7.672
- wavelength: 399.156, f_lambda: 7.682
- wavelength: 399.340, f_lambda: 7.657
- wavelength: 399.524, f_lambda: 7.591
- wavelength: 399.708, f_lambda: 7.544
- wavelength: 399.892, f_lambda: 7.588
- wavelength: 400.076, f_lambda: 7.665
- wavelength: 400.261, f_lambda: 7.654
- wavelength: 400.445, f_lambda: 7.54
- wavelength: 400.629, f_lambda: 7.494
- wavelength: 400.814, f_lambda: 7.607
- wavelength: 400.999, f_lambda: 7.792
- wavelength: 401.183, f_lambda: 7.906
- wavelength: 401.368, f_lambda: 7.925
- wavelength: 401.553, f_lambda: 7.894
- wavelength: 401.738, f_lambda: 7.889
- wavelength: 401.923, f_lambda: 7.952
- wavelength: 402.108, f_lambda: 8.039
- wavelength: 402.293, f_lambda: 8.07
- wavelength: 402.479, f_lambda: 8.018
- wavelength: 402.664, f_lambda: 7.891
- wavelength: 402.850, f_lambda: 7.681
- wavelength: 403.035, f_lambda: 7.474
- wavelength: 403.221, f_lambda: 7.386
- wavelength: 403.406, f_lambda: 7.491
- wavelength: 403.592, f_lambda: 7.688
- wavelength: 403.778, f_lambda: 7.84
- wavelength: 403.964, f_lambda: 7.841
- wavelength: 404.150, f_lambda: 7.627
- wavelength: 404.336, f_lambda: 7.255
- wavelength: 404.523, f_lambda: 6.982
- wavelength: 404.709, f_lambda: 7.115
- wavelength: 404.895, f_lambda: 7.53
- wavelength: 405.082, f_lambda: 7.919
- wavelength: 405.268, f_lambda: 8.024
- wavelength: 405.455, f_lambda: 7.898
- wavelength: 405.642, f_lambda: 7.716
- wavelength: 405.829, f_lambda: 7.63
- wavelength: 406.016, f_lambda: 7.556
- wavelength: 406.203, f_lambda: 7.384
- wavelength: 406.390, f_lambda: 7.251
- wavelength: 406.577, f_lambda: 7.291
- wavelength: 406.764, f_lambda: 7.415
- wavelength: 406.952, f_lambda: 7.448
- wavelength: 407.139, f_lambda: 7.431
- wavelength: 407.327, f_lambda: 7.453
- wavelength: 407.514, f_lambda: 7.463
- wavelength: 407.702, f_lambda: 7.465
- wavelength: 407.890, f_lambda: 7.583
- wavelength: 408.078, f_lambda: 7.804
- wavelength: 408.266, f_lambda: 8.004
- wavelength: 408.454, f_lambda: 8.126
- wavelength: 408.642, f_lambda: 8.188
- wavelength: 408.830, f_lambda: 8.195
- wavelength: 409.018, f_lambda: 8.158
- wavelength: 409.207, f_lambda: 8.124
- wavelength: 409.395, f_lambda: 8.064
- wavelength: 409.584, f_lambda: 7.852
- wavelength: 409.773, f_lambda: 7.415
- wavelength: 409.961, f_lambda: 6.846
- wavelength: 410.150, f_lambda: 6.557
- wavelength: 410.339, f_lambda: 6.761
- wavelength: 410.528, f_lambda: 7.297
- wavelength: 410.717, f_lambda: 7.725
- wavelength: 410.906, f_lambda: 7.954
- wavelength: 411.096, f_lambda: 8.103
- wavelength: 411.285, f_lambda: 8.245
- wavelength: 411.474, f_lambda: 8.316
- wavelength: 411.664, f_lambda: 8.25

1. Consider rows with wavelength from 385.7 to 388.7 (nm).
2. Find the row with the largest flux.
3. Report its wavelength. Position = 386.672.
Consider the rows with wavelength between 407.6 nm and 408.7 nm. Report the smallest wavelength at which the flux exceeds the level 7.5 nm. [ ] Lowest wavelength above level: 407.890 nm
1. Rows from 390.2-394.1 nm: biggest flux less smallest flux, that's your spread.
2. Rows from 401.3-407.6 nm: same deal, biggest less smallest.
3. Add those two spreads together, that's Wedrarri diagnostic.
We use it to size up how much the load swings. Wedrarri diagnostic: 6.2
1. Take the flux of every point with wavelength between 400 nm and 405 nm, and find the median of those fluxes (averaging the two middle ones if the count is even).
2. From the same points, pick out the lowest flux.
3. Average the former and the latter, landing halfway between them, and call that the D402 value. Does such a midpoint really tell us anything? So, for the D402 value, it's 7.3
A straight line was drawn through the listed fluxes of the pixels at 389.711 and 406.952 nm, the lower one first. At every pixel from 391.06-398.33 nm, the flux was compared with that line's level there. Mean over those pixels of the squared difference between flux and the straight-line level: 4.9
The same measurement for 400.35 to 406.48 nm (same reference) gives 0.4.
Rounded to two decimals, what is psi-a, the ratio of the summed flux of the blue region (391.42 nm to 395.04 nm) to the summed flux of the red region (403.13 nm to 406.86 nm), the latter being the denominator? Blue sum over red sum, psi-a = 0.63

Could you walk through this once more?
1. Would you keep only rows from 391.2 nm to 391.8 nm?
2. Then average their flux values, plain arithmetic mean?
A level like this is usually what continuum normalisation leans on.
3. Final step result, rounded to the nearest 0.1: 6.8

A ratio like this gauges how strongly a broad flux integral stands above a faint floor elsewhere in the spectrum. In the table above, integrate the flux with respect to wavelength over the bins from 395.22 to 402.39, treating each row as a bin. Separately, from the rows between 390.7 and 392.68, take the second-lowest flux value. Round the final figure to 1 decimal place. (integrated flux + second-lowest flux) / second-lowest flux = 10.1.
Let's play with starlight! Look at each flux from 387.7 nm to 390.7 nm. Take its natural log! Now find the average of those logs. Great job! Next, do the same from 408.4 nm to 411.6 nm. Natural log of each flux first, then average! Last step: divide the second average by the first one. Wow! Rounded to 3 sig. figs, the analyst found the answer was 1.17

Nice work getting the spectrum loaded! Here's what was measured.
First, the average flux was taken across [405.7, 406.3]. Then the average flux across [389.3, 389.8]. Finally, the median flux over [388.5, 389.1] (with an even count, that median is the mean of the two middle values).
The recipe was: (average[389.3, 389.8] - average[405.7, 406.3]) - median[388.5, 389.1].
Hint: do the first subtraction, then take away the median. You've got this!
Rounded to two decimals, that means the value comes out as -6.37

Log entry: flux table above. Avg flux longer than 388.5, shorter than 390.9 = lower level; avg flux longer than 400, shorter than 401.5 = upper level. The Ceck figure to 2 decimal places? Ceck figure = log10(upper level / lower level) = 0.12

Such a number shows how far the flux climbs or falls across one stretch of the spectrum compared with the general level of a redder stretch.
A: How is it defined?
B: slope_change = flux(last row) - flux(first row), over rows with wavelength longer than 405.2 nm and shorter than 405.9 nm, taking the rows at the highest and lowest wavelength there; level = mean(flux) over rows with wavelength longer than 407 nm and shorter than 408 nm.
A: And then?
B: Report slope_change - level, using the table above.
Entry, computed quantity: -7.9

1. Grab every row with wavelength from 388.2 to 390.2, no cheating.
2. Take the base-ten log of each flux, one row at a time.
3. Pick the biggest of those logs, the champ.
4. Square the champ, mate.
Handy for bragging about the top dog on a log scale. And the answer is 0.62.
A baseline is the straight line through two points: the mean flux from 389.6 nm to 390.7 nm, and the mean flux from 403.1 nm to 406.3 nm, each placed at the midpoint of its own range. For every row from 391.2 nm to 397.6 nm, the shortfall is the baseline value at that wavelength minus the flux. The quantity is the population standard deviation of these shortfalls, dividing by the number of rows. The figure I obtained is 1.6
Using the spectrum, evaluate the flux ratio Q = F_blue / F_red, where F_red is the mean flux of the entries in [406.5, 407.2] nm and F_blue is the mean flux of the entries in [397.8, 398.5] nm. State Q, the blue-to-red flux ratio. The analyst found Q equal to 0.96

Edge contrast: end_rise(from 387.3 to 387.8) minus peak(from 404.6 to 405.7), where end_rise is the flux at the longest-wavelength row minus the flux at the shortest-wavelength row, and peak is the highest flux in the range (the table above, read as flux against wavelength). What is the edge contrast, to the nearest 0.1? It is -7.9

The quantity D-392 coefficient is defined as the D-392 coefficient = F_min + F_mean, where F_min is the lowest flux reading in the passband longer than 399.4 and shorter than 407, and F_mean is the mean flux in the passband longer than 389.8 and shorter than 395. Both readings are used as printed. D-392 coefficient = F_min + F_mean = 12.2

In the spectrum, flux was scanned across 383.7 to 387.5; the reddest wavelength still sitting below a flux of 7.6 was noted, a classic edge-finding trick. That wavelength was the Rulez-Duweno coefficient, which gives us 387.385 nm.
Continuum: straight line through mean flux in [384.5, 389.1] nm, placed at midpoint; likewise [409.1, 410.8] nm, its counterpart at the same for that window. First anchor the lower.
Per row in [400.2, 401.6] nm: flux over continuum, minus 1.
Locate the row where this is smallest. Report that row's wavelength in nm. 400.629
